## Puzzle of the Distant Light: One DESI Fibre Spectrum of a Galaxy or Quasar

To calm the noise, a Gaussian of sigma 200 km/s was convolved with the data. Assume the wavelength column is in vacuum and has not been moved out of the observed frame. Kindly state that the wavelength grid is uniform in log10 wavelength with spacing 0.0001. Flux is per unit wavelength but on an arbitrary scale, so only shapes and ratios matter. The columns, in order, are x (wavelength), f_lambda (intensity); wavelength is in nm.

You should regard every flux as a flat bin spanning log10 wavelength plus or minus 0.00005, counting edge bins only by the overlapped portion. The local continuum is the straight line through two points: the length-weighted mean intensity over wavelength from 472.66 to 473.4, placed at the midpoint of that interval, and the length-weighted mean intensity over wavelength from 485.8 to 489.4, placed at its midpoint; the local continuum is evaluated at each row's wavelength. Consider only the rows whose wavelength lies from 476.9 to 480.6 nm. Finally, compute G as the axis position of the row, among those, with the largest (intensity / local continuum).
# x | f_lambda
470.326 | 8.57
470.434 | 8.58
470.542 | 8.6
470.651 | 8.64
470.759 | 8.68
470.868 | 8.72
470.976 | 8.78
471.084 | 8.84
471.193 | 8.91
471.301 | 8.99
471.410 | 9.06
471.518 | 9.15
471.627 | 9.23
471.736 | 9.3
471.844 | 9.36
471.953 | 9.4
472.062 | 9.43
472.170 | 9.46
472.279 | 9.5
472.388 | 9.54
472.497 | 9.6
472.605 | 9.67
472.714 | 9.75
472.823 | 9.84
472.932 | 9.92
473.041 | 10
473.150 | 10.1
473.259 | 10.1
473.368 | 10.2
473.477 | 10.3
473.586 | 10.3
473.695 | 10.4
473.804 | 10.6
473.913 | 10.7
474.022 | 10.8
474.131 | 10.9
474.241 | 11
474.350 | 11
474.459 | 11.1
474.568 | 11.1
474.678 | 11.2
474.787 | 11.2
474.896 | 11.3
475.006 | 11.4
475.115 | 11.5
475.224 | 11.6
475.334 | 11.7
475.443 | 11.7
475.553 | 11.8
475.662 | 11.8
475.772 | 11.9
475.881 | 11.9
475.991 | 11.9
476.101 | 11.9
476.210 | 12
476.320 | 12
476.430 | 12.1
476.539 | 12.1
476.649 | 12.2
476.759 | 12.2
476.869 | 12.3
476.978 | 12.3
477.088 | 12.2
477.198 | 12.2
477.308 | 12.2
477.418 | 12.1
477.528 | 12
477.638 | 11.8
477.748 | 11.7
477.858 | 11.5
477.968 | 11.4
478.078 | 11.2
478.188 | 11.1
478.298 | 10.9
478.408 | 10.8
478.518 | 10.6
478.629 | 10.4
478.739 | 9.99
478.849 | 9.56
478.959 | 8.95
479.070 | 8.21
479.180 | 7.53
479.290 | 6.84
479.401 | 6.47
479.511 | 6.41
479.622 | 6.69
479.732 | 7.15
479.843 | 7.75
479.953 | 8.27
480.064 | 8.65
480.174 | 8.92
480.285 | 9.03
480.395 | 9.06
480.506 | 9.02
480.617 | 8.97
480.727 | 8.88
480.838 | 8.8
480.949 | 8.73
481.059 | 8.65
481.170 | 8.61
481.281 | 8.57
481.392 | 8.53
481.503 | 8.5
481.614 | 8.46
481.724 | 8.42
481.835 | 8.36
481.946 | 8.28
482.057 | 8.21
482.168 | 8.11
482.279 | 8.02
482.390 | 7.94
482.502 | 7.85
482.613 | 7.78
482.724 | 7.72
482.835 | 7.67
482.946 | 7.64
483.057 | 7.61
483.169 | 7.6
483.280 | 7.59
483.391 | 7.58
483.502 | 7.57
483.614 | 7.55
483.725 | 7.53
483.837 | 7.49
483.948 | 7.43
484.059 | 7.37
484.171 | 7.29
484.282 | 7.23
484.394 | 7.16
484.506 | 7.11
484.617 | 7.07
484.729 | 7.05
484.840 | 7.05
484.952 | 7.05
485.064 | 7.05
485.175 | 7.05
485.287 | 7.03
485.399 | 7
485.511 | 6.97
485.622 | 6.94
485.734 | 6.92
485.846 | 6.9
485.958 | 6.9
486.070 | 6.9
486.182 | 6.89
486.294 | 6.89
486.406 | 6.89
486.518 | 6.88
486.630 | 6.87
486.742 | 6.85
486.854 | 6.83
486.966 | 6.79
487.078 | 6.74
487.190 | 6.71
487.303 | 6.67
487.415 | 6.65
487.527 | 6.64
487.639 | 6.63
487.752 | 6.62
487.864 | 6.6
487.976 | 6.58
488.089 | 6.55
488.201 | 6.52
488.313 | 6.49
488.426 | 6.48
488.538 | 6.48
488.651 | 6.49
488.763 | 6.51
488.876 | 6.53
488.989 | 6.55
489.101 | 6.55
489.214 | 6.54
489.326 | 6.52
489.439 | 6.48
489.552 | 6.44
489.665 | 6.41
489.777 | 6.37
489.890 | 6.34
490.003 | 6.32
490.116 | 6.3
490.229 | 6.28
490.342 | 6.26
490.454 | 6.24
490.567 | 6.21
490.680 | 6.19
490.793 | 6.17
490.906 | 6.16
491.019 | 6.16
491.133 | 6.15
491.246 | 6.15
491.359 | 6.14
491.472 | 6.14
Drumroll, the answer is 477.308 nm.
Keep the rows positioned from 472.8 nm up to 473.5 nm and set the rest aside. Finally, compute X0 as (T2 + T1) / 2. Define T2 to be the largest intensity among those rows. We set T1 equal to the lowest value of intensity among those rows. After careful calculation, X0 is 10.1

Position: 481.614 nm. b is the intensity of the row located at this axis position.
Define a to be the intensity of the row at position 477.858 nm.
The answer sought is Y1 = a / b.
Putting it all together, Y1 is 1.4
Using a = 11.5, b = 8.46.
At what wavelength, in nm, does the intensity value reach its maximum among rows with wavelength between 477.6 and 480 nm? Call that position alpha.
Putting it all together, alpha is 477.638 nm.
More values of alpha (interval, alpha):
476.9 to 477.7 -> 476.978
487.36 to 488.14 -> 487.415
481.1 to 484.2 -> 481.170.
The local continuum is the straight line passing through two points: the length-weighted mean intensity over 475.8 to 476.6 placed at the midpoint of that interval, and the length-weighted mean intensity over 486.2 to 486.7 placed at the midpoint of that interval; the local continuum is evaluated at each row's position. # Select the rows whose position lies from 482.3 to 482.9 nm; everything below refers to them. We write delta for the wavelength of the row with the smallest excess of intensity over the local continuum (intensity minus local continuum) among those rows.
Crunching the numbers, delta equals 482.724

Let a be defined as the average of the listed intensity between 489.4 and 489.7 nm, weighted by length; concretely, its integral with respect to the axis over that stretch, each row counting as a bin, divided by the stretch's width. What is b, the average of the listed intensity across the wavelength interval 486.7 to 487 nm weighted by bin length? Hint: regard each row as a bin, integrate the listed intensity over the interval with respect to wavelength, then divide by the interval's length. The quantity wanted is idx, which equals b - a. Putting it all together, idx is 0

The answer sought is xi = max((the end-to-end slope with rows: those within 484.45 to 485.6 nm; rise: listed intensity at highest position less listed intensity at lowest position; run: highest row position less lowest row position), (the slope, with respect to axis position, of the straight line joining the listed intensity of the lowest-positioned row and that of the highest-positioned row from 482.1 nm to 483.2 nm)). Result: -0.14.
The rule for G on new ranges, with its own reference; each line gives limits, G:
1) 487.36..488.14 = 487.976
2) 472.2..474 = 473.913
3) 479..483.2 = 480.395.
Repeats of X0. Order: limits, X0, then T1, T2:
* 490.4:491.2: 6.2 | 6.15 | 6.24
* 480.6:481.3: 8.8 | 8.57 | 8.97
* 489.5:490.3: 6.4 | 6.28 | 6.44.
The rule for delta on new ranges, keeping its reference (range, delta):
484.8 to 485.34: 484.840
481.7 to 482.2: 482.168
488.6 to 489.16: 488.651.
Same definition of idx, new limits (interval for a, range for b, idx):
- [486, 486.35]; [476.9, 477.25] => 5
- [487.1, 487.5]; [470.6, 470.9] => 2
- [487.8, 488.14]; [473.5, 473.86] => 4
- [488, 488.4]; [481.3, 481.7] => 2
